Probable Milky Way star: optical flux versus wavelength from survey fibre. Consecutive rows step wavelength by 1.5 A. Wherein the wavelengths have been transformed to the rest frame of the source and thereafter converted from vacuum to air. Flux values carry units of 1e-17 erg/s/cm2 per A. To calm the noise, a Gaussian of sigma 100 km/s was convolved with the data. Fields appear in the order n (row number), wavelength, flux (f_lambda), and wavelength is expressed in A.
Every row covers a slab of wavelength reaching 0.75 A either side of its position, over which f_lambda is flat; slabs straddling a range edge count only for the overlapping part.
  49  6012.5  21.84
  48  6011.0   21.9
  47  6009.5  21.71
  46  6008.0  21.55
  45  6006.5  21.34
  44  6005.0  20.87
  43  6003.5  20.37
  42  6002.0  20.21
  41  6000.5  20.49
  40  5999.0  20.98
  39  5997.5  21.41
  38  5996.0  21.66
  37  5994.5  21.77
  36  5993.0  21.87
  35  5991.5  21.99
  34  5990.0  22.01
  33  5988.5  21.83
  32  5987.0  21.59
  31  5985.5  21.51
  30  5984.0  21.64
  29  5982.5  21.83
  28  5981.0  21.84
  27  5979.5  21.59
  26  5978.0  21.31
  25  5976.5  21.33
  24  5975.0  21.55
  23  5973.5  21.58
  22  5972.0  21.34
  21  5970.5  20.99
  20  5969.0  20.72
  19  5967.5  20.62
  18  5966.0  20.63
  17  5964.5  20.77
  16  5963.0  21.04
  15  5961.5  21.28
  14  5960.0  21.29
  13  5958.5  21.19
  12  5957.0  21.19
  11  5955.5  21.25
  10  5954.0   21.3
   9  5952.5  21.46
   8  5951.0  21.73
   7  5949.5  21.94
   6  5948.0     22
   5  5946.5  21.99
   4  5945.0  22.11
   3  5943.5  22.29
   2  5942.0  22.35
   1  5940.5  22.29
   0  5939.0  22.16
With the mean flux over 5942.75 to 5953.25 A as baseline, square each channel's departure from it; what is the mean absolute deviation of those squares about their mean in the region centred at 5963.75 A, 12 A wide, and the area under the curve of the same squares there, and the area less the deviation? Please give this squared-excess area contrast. 12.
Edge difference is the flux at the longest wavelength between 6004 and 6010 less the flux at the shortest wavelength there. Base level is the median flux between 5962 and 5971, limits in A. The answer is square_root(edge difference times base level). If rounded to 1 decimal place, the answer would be 4.2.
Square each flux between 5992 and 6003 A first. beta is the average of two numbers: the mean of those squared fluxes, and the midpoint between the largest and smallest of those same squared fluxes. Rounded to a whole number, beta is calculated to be 447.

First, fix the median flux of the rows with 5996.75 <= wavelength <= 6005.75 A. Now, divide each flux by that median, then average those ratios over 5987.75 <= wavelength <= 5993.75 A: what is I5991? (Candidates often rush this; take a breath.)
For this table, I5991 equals 1.06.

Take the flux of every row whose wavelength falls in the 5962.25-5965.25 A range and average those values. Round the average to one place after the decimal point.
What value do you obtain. 20.9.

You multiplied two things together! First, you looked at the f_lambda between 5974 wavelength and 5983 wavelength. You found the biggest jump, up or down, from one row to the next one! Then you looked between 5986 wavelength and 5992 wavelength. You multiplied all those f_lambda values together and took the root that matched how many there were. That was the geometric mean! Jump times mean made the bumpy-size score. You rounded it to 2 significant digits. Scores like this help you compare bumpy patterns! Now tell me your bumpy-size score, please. 6.1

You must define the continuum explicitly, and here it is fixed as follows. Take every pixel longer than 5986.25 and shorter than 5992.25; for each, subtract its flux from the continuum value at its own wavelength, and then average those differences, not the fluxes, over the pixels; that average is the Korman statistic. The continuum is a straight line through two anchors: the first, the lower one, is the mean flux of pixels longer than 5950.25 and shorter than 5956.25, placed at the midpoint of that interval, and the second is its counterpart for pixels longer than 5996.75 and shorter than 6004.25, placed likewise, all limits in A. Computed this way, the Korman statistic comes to -1.0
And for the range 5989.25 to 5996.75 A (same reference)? -1.1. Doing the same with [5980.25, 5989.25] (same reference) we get -0.8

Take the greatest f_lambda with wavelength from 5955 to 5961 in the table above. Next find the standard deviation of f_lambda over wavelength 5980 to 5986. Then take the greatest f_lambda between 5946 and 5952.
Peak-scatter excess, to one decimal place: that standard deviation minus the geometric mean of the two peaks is -21.5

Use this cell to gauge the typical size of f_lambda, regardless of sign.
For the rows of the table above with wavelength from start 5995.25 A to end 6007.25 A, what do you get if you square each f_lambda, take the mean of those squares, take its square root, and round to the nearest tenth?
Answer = 20.9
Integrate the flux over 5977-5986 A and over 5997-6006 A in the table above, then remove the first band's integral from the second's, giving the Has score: -8.1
